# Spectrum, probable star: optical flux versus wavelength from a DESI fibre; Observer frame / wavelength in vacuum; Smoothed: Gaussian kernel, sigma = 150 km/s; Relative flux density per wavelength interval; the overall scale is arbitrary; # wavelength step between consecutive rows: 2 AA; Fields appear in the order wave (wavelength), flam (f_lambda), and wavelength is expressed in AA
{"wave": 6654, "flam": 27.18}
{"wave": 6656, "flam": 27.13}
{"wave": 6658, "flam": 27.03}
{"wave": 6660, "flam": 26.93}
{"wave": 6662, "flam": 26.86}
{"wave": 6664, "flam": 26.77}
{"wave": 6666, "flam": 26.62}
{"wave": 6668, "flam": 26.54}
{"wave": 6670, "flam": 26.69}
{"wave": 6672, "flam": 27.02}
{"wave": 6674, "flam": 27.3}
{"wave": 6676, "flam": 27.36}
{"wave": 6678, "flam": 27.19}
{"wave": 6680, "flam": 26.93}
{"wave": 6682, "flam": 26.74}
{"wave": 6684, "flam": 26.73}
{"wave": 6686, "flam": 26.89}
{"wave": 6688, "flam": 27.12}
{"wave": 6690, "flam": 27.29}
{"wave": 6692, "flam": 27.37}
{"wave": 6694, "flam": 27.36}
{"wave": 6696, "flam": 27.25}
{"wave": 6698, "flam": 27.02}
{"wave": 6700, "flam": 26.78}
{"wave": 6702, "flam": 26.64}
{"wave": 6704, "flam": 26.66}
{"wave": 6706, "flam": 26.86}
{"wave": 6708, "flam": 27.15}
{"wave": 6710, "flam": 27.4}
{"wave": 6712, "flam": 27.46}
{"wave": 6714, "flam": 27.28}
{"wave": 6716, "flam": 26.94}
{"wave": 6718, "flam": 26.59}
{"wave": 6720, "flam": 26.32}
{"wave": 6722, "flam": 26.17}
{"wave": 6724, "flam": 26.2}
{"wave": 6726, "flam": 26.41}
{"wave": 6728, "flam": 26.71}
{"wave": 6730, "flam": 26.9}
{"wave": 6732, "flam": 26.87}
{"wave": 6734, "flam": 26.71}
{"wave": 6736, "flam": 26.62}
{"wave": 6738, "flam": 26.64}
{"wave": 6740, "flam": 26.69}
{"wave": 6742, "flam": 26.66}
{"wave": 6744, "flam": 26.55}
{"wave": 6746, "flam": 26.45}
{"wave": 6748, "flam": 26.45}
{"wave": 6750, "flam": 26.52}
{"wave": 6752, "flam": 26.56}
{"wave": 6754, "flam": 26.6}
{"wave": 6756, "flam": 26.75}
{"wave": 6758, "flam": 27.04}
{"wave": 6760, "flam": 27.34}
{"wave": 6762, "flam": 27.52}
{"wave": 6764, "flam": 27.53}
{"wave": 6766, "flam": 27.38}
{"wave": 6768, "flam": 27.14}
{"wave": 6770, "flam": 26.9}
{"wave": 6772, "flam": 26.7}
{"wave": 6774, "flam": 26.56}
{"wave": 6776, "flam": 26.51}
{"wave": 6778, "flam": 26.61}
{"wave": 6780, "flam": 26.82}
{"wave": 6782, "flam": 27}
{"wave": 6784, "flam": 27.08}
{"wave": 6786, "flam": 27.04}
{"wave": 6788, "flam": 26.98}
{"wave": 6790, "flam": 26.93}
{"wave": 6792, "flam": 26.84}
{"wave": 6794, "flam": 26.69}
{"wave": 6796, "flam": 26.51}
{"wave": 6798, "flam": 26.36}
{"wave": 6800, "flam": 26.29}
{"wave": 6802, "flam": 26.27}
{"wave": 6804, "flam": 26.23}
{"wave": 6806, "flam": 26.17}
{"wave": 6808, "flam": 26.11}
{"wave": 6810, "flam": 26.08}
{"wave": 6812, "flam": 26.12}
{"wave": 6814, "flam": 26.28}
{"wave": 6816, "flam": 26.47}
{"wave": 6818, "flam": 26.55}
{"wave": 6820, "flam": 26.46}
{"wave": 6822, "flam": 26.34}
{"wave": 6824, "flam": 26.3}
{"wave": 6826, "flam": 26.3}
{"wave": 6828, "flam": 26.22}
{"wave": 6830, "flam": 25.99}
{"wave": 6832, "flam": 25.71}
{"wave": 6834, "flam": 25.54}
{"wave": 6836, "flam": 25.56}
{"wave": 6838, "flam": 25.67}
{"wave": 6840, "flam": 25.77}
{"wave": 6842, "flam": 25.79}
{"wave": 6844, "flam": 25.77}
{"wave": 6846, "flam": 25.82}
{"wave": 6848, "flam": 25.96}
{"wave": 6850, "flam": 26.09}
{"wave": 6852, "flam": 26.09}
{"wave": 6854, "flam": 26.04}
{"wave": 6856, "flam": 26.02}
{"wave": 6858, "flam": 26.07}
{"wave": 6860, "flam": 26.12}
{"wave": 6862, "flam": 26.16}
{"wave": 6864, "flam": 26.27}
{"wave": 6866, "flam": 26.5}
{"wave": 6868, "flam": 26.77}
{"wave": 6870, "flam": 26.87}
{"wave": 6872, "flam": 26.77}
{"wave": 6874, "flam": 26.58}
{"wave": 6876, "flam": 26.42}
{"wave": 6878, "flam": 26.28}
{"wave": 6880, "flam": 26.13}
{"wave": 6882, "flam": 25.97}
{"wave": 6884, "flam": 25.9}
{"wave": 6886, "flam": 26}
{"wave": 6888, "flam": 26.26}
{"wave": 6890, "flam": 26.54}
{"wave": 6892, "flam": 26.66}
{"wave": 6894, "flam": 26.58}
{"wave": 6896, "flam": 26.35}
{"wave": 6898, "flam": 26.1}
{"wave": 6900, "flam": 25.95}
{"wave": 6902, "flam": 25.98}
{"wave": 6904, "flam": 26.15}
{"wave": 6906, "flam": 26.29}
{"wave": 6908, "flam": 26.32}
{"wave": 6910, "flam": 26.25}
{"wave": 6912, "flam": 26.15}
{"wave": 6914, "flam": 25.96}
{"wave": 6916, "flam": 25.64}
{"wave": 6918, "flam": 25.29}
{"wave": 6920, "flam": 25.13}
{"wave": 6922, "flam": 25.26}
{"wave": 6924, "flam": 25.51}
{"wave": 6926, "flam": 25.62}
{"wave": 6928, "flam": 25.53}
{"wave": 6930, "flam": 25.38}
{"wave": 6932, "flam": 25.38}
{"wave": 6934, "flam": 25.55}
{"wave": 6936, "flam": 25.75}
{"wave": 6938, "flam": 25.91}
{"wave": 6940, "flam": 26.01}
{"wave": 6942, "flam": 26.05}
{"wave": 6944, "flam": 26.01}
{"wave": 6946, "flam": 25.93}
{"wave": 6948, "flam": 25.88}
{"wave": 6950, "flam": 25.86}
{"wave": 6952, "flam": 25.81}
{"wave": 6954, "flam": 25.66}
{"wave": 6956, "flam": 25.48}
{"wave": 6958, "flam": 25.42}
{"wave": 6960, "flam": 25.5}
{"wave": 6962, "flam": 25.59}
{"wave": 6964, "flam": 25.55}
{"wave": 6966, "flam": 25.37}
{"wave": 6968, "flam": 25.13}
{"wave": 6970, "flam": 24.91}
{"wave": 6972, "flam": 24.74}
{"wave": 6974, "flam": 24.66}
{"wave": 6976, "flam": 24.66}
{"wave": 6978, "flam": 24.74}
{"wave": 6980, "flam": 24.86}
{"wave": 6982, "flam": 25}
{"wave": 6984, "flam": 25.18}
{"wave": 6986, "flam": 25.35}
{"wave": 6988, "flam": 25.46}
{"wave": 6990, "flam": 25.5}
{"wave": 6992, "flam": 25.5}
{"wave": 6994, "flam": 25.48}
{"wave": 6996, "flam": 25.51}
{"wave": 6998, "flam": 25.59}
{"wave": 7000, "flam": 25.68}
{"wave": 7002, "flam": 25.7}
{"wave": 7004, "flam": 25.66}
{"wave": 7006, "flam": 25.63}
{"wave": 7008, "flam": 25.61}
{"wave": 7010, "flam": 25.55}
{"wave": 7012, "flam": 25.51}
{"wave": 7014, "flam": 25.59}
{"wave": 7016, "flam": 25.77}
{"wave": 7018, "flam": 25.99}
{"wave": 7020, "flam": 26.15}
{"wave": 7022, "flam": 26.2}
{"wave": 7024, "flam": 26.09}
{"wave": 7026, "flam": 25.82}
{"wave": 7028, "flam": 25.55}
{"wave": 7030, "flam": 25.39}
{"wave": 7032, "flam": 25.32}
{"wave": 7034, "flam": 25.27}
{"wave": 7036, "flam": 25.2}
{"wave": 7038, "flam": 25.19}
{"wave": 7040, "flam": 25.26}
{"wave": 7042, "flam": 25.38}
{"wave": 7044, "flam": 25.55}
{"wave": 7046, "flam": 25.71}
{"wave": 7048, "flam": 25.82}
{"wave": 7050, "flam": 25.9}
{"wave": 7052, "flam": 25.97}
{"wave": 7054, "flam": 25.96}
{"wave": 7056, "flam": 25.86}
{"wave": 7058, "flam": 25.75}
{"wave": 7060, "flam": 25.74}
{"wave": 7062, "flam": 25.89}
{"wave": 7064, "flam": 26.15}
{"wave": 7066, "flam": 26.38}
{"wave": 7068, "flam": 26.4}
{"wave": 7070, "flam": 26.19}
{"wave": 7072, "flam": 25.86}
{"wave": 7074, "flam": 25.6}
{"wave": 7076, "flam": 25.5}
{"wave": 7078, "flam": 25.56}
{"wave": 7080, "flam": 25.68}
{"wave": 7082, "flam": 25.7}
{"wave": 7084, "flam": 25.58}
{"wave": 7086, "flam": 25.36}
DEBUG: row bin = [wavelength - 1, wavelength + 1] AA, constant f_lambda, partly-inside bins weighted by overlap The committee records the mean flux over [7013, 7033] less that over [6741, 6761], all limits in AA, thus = -0.9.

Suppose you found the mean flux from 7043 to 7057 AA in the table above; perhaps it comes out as 25.8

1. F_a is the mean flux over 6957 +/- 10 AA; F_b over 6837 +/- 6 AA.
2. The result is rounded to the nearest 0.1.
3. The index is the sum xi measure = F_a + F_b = 51.3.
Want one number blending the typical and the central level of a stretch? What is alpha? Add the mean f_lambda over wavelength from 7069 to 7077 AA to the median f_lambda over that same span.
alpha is 51.5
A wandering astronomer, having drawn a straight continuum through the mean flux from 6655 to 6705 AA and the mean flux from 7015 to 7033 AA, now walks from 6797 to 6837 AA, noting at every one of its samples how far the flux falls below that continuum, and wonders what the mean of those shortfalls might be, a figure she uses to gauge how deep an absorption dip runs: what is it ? 0.3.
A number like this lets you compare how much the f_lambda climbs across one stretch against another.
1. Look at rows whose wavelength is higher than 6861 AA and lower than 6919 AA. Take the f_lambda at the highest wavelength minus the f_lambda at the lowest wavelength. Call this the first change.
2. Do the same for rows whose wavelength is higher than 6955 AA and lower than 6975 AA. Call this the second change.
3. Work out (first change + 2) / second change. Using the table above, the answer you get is -1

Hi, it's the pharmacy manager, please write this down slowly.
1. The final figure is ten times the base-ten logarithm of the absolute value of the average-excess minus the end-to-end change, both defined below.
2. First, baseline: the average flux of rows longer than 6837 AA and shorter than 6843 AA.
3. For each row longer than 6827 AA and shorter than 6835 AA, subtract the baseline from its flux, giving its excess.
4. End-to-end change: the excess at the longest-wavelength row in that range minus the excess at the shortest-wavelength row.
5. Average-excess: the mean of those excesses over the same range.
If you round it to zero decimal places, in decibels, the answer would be -1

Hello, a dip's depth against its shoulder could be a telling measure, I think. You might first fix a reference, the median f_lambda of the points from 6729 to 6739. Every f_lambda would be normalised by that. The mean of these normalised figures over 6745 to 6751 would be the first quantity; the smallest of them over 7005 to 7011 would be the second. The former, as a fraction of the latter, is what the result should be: 1.04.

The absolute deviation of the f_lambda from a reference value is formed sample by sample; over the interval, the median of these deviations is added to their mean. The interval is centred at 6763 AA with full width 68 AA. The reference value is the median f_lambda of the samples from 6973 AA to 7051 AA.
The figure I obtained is 2.5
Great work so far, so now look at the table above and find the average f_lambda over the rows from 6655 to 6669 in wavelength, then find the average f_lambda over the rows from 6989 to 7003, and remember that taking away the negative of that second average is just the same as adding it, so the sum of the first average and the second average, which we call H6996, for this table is 52.4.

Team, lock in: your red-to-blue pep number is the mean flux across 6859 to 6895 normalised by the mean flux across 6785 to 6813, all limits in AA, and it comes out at 0.996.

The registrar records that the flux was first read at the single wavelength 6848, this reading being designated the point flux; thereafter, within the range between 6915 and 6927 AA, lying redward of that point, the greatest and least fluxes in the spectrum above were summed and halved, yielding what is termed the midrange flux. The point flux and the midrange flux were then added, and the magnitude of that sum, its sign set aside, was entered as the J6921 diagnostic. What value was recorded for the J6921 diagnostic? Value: 51.3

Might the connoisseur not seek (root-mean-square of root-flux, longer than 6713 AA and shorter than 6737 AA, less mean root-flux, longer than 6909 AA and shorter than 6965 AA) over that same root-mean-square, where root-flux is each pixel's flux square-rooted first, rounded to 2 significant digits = 0.018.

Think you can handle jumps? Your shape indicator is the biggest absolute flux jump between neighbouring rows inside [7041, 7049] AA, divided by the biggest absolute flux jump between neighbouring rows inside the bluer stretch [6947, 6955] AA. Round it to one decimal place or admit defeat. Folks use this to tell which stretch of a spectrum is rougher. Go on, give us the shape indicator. 1.1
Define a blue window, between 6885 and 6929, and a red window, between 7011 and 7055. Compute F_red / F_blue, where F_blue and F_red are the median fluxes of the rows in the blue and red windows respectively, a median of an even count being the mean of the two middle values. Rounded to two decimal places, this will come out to 0.98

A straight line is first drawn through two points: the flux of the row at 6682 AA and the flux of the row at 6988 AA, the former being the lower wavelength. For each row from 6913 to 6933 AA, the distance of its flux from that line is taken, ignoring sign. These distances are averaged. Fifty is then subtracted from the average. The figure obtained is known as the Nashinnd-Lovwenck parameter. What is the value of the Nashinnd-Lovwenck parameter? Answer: -49.7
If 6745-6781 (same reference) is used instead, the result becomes -49.5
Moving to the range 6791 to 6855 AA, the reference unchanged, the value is -49.8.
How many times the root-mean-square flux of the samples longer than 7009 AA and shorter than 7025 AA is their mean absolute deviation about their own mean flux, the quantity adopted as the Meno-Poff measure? 0.010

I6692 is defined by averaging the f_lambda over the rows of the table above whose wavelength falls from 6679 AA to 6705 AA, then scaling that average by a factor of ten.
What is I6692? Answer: 269.8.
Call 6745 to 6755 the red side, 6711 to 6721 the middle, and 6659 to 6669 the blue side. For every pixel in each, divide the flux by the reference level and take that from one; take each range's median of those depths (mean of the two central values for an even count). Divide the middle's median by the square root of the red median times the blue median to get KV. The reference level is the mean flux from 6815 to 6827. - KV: -2.6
